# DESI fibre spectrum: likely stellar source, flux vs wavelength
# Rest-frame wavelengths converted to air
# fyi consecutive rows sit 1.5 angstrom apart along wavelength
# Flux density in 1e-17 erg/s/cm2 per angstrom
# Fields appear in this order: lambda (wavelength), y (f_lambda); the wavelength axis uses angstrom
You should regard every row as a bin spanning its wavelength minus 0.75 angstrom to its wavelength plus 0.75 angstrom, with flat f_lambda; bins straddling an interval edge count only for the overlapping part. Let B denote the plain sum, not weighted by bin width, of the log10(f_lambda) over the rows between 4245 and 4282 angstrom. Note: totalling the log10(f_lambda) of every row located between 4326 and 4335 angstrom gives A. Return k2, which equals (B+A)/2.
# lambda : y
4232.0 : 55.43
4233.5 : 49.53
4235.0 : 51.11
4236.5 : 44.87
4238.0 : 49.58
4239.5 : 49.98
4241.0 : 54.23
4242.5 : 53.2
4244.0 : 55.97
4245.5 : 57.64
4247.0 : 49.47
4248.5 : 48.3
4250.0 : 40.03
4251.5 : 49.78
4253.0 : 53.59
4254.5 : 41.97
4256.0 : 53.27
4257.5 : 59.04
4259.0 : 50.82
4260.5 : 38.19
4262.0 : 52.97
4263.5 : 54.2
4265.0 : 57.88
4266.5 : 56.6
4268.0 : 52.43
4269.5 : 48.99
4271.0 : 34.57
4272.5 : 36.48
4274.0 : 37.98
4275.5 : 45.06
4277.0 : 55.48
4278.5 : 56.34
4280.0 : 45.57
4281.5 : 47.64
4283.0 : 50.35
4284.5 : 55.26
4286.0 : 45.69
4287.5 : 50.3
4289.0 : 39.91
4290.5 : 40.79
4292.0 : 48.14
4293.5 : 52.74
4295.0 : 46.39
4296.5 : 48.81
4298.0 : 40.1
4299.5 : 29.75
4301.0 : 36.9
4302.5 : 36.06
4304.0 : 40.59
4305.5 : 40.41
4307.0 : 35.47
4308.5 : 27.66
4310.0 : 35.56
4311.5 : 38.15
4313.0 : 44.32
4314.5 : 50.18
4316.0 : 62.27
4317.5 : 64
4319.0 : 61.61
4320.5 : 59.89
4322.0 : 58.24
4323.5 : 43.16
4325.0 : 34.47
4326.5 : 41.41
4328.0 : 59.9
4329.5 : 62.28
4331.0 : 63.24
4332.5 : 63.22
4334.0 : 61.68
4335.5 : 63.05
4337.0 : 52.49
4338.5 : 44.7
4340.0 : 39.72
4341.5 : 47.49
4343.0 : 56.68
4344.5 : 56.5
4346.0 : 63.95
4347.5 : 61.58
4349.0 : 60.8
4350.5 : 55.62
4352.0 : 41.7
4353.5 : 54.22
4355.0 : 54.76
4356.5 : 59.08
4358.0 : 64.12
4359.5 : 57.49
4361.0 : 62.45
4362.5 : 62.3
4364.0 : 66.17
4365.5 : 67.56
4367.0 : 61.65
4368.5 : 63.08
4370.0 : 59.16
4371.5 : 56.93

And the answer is 26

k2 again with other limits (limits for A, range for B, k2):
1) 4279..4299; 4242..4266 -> 24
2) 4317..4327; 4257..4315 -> 38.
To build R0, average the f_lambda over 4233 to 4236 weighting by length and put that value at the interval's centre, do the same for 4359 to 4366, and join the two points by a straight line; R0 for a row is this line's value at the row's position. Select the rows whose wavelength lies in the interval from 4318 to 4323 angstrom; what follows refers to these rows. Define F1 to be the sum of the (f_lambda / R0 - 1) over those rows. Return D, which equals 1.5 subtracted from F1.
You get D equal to -1.45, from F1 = 0.05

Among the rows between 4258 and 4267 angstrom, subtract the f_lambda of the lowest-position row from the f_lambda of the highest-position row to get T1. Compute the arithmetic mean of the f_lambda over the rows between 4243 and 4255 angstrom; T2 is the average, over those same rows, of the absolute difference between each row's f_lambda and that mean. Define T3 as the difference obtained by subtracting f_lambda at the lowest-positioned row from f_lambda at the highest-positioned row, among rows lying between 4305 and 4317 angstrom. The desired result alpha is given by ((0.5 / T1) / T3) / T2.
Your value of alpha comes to 0.0009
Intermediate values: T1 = 6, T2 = 4.7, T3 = 22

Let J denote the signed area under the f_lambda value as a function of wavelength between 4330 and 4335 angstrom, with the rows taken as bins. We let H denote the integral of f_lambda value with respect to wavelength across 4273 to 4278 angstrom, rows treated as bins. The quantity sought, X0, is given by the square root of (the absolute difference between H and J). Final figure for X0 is 9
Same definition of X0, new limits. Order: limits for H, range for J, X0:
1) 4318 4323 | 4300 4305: 10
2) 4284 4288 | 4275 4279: 3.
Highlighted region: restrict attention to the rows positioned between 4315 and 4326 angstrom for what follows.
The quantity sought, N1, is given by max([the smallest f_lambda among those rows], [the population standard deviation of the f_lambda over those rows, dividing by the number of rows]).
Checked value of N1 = 34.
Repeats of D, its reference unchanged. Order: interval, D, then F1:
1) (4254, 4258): -1.54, -0.04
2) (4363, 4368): -1.43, 0.07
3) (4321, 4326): -2.20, -0.70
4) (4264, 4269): -1.37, 0.13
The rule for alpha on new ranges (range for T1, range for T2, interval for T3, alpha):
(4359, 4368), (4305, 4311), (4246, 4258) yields 0.0035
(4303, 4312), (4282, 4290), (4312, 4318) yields -0.0024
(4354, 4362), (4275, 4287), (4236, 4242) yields 0.0017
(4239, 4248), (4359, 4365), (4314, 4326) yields 0.0271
